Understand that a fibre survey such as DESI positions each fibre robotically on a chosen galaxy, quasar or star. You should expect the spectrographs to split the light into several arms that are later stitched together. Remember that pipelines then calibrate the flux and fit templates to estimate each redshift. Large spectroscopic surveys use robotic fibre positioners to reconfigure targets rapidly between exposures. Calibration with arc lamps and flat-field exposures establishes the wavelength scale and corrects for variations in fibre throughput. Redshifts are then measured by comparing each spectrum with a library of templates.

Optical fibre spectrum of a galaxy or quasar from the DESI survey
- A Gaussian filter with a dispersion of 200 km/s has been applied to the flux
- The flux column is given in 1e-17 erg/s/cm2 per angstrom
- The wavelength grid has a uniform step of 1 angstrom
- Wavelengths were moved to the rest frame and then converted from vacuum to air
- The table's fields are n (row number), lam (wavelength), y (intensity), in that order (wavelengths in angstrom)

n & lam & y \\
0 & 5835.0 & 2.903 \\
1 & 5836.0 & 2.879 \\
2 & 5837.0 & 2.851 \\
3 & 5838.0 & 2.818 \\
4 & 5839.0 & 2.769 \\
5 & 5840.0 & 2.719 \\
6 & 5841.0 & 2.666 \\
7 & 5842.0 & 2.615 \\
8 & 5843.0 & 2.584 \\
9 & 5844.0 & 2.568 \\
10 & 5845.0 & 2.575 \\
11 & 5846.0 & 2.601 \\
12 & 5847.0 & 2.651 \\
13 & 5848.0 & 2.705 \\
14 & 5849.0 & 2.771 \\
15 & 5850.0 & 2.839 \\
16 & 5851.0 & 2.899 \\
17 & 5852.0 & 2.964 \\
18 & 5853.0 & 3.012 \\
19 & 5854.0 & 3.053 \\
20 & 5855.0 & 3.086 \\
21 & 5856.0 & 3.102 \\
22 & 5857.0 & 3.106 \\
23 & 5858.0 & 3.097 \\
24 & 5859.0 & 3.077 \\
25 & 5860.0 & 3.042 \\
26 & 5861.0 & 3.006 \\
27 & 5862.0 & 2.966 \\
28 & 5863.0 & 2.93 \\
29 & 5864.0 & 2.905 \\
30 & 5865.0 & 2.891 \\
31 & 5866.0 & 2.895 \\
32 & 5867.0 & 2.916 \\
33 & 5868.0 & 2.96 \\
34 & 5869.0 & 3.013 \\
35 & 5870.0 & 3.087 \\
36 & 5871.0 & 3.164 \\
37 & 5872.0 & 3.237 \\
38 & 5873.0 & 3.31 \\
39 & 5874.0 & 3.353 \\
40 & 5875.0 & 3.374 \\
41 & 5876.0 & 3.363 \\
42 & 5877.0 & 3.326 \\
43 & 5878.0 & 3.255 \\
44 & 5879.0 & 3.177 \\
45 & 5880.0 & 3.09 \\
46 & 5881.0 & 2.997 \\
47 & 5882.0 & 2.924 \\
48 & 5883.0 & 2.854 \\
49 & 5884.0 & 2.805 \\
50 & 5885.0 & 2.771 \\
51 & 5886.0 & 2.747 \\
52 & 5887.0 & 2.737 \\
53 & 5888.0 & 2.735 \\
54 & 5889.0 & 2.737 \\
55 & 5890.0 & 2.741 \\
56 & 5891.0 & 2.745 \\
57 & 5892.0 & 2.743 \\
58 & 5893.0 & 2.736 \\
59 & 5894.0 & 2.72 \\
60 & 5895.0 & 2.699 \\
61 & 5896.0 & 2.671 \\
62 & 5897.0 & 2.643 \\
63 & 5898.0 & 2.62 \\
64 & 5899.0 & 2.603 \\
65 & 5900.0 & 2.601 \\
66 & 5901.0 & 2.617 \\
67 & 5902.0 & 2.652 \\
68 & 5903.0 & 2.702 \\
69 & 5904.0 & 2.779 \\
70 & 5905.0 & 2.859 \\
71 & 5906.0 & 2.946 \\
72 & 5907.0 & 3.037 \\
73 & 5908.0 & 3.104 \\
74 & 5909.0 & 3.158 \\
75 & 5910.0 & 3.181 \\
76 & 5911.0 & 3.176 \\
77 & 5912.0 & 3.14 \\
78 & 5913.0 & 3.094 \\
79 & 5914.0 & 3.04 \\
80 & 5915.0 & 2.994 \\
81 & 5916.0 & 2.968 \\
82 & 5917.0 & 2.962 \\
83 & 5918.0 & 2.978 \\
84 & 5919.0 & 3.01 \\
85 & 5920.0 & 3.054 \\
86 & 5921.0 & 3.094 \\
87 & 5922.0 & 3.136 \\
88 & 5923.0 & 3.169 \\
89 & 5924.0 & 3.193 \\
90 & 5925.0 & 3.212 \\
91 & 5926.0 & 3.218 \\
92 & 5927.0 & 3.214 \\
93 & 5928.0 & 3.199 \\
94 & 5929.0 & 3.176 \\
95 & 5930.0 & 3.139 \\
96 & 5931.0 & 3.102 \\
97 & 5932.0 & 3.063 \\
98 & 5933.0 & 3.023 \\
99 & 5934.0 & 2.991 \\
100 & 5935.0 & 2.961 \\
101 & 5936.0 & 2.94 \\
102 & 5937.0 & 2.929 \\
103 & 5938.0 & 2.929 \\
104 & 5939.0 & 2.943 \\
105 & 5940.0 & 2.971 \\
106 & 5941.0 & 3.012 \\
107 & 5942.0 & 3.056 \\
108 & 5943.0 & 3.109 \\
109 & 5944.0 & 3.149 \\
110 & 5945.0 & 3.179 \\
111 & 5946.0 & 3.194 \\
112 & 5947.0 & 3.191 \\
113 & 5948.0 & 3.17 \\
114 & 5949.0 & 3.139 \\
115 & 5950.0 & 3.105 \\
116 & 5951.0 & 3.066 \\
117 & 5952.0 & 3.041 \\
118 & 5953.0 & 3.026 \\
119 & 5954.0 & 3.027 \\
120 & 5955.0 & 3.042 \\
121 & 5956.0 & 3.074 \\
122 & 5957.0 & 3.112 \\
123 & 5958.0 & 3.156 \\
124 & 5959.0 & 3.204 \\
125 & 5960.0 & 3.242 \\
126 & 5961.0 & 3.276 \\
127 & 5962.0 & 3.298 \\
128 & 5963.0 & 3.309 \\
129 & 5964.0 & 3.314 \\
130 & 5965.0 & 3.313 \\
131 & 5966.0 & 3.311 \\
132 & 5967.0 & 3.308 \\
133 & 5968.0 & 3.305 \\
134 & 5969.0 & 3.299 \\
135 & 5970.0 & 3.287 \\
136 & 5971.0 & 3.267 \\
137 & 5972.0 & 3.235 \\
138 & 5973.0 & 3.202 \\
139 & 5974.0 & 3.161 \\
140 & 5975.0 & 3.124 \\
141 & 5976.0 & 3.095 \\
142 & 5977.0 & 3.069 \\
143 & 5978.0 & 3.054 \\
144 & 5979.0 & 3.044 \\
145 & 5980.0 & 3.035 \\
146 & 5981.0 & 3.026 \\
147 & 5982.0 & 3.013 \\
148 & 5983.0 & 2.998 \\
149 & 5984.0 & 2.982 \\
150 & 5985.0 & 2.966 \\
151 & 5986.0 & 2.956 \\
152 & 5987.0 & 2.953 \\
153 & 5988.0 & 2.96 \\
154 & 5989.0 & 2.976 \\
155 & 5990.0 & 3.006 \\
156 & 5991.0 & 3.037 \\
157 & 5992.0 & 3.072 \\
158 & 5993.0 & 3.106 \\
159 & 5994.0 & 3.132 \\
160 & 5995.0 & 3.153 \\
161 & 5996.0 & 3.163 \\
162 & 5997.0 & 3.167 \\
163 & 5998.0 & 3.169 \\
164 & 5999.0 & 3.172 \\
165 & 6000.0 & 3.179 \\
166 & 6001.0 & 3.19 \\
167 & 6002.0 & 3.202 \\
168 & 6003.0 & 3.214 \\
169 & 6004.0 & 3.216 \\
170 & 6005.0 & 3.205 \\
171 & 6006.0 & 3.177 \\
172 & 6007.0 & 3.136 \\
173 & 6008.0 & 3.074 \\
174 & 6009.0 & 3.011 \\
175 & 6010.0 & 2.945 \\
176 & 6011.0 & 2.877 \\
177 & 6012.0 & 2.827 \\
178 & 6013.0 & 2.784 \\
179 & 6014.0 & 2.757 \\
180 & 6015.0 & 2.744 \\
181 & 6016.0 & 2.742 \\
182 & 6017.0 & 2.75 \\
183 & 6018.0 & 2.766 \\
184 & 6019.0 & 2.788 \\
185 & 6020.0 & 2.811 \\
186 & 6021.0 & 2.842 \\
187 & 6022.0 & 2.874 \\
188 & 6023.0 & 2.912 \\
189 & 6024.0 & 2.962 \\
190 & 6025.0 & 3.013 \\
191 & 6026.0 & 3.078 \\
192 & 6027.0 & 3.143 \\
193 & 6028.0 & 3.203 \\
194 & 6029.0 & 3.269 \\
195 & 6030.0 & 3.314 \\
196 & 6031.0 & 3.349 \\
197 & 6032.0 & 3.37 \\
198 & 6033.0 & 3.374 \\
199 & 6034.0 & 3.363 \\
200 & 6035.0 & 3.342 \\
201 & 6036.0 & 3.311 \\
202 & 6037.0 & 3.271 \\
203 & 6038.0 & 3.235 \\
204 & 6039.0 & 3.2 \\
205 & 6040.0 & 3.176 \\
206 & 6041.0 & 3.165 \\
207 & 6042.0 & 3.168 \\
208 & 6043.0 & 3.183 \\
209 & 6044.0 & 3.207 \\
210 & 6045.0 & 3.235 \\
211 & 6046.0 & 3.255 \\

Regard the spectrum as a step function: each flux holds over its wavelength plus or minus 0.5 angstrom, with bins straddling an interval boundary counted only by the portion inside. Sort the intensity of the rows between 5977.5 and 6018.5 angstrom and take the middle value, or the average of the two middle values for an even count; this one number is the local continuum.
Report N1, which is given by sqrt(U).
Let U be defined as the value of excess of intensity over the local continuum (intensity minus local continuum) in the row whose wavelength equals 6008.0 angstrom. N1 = 0.20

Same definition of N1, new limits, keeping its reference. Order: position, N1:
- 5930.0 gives 0.32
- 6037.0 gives 0.49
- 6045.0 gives 0.45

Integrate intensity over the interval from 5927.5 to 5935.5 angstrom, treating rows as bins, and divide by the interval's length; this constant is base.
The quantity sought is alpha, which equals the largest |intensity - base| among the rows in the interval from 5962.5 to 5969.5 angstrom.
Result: 0.23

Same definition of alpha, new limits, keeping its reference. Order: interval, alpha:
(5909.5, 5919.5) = 0.12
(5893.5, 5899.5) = 0.48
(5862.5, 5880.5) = 0.29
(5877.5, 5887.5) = 0.34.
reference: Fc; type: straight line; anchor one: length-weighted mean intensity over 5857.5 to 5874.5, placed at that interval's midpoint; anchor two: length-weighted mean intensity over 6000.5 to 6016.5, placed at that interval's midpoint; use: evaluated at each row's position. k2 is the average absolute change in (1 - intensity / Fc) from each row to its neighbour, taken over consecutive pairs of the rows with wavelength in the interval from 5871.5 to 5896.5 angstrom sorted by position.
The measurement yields 0.012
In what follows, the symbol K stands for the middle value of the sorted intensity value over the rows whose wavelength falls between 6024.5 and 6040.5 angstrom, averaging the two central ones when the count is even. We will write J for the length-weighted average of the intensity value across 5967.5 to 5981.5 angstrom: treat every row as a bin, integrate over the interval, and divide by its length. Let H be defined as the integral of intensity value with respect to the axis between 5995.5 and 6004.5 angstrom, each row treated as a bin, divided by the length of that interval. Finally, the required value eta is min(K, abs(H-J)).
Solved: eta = 0.03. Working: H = 3.19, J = 3.16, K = 3.27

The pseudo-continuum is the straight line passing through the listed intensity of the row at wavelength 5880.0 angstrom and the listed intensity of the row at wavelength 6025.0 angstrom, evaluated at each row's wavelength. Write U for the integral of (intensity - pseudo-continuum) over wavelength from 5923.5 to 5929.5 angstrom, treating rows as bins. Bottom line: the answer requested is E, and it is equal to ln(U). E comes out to -0.20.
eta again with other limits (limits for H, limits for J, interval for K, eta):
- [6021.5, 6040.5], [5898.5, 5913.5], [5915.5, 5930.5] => 0.29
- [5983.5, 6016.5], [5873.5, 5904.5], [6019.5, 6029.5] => 0.18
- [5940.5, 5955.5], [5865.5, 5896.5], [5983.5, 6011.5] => 0.14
